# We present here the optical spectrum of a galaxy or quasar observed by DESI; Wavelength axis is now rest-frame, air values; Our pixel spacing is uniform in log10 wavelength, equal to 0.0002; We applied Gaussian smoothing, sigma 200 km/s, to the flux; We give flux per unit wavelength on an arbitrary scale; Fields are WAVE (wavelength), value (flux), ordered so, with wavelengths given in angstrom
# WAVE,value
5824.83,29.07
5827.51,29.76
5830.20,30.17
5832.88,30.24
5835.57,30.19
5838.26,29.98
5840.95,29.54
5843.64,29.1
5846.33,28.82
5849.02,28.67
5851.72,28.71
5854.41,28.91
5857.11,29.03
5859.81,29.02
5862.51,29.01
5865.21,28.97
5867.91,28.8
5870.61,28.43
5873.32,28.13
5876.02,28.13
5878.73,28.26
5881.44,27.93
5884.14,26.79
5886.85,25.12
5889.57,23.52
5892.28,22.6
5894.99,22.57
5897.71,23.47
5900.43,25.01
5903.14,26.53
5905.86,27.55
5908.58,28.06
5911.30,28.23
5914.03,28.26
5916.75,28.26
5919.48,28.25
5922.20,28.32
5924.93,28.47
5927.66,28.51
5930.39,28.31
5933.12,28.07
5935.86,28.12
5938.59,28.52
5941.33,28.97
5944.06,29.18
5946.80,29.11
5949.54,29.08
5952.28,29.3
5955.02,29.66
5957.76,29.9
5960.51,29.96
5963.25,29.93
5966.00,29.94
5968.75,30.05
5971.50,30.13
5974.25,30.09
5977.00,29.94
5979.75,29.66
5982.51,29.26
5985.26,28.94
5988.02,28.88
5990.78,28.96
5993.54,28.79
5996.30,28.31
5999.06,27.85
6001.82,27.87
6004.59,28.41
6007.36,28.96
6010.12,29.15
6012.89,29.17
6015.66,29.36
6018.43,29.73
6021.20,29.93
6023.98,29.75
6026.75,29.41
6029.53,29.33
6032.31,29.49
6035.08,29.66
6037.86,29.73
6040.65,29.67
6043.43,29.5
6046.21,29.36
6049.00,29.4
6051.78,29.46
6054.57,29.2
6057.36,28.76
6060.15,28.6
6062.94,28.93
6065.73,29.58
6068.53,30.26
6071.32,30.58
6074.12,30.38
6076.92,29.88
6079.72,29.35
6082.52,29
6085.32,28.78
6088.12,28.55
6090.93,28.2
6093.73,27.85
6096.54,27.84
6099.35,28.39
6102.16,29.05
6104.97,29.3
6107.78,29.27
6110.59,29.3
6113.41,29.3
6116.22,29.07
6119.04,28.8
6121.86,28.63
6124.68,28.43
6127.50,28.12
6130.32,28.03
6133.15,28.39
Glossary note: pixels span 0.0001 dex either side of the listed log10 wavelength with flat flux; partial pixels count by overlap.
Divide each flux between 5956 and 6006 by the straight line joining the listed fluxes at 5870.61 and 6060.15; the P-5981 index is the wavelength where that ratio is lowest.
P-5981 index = 5999.06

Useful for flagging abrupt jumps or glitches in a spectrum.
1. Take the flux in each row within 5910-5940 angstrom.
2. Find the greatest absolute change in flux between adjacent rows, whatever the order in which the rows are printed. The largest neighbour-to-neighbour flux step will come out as 0.40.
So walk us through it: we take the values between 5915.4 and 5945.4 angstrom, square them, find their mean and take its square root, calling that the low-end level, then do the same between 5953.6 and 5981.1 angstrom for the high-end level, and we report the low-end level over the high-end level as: 0.95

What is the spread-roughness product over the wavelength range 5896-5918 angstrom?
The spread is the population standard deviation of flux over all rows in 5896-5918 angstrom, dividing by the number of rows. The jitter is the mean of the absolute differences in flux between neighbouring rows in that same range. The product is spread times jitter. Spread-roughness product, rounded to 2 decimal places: 1.15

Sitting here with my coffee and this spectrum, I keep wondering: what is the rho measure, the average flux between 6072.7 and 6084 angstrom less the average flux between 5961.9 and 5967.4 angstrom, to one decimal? -0.3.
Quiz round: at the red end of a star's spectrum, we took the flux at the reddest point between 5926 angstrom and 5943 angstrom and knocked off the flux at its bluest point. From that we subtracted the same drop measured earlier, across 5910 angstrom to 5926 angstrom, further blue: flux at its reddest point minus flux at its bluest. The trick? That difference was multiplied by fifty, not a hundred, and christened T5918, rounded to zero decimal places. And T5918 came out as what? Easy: 11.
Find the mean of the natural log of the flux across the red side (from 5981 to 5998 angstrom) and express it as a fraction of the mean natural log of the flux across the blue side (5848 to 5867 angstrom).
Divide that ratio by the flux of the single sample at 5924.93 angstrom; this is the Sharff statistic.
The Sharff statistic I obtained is 0.035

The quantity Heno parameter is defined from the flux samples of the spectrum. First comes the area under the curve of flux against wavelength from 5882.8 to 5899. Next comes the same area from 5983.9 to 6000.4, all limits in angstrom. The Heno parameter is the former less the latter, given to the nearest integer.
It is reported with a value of -83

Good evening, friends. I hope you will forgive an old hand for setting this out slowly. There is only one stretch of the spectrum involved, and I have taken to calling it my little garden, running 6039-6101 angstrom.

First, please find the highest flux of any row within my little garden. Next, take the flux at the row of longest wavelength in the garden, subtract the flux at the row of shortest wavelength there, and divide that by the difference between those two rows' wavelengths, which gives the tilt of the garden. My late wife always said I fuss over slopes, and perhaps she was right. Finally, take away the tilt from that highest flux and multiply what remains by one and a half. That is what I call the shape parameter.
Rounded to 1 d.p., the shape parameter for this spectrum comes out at 45.9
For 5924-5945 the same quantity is 43.7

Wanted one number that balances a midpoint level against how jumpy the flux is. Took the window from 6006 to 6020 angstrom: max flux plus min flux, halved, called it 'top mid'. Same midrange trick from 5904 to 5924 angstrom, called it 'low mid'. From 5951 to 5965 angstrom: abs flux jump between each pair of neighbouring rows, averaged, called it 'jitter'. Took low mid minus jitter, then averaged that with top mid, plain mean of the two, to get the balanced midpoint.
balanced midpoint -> 28.6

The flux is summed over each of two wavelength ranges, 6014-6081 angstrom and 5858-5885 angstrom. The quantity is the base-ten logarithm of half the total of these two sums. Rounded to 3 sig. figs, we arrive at 2.70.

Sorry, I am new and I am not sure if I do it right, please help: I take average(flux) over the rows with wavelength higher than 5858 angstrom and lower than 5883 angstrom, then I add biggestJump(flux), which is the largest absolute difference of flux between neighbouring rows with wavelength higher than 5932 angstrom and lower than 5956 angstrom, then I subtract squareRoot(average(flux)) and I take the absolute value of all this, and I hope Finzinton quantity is 23.6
